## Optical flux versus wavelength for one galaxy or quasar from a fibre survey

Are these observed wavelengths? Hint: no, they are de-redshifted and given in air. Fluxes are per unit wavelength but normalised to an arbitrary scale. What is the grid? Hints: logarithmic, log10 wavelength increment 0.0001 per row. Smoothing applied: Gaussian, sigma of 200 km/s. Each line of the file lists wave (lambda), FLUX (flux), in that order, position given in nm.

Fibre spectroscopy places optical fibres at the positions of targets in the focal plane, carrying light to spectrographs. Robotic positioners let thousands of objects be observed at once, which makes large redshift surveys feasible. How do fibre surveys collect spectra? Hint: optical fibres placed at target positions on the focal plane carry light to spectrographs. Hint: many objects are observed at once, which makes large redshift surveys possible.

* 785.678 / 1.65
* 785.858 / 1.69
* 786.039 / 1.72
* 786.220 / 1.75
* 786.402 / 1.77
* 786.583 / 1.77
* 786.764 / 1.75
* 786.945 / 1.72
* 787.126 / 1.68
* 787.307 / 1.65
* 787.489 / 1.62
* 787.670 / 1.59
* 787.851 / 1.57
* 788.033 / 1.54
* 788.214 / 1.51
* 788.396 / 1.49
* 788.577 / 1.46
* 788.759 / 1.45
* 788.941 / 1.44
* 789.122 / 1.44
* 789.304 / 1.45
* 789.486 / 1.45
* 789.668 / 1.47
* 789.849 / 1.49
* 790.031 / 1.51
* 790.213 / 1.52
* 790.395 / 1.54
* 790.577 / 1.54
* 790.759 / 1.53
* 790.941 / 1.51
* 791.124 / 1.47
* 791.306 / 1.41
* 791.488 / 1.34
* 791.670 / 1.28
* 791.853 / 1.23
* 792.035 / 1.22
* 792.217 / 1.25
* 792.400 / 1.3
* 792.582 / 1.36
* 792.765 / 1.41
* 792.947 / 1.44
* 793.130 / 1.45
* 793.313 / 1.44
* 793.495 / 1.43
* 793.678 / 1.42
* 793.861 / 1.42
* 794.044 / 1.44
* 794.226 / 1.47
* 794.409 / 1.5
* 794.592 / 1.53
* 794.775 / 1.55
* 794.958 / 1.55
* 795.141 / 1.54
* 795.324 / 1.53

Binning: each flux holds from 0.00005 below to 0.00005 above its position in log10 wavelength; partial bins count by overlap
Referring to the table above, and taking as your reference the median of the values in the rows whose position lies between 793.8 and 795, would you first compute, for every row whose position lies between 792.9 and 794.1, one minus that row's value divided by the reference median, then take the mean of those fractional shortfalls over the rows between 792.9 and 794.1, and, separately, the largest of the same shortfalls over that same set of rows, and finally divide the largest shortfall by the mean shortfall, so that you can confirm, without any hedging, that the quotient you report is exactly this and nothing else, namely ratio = 1.2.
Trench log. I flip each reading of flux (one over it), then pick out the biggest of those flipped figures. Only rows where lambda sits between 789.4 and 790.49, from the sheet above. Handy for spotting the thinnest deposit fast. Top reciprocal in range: 0.690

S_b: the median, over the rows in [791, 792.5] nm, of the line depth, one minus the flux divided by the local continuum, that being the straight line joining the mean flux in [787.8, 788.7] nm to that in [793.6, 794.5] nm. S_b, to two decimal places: 0.12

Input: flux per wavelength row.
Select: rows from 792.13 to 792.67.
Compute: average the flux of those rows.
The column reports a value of 1.30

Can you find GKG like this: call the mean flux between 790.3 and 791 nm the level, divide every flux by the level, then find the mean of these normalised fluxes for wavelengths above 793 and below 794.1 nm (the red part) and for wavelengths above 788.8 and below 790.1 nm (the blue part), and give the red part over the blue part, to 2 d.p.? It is 0.98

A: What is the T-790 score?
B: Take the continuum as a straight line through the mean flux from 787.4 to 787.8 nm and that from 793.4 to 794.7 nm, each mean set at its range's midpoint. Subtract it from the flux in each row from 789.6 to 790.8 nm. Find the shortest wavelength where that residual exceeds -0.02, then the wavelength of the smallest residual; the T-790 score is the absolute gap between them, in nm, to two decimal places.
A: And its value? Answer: 0.73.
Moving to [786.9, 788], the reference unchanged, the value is 0.91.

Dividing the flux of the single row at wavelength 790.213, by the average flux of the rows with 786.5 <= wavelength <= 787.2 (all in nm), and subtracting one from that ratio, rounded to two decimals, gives -0.12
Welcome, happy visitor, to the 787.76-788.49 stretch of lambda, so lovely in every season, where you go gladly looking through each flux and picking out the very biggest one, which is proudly 1.57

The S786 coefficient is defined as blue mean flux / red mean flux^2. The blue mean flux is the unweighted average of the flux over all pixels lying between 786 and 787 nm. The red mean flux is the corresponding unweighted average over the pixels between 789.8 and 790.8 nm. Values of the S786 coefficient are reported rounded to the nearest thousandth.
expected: 0.754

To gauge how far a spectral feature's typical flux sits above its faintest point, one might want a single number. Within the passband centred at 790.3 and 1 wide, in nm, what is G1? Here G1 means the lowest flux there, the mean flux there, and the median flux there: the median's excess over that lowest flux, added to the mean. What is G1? 1.56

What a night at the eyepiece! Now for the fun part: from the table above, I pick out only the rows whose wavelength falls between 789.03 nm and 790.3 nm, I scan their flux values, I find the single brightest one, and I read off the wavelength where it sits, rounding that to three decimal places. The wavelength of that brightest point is 790.213 nm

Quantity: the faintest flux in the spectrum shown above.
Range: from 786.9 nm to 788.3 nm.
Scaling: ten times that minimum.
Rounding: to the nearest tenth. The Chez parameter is 15.1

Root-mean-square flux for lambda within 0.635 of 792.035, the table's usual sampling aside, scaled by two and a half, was 3.2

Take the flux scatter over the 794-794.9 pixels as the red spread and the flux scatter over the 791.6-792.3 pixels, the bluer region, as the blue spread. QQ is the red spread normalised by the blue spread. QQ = 1.7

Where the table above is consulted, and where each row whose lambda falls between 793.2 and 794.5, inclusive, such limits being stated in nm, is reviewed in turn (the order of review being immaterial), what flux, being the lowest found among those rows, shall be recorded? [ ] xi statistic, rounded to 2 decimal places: 1.42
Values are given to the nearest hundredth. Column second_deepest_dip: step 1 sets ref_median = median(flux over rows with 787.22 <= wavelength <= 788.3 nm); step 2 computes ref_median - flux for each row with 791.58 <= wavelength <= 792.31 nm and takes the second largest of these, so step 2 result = 0.35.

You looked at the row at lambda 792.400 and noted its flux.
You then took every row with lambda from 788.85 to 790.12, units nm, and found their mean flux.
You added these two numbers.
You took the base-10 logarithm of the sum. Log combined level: 0.44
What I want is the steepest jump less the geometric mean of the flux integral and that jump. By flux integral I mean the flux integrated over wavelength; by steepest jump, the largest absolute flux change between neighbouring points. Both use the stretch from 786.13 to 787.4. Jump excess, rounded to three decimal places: -0.256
